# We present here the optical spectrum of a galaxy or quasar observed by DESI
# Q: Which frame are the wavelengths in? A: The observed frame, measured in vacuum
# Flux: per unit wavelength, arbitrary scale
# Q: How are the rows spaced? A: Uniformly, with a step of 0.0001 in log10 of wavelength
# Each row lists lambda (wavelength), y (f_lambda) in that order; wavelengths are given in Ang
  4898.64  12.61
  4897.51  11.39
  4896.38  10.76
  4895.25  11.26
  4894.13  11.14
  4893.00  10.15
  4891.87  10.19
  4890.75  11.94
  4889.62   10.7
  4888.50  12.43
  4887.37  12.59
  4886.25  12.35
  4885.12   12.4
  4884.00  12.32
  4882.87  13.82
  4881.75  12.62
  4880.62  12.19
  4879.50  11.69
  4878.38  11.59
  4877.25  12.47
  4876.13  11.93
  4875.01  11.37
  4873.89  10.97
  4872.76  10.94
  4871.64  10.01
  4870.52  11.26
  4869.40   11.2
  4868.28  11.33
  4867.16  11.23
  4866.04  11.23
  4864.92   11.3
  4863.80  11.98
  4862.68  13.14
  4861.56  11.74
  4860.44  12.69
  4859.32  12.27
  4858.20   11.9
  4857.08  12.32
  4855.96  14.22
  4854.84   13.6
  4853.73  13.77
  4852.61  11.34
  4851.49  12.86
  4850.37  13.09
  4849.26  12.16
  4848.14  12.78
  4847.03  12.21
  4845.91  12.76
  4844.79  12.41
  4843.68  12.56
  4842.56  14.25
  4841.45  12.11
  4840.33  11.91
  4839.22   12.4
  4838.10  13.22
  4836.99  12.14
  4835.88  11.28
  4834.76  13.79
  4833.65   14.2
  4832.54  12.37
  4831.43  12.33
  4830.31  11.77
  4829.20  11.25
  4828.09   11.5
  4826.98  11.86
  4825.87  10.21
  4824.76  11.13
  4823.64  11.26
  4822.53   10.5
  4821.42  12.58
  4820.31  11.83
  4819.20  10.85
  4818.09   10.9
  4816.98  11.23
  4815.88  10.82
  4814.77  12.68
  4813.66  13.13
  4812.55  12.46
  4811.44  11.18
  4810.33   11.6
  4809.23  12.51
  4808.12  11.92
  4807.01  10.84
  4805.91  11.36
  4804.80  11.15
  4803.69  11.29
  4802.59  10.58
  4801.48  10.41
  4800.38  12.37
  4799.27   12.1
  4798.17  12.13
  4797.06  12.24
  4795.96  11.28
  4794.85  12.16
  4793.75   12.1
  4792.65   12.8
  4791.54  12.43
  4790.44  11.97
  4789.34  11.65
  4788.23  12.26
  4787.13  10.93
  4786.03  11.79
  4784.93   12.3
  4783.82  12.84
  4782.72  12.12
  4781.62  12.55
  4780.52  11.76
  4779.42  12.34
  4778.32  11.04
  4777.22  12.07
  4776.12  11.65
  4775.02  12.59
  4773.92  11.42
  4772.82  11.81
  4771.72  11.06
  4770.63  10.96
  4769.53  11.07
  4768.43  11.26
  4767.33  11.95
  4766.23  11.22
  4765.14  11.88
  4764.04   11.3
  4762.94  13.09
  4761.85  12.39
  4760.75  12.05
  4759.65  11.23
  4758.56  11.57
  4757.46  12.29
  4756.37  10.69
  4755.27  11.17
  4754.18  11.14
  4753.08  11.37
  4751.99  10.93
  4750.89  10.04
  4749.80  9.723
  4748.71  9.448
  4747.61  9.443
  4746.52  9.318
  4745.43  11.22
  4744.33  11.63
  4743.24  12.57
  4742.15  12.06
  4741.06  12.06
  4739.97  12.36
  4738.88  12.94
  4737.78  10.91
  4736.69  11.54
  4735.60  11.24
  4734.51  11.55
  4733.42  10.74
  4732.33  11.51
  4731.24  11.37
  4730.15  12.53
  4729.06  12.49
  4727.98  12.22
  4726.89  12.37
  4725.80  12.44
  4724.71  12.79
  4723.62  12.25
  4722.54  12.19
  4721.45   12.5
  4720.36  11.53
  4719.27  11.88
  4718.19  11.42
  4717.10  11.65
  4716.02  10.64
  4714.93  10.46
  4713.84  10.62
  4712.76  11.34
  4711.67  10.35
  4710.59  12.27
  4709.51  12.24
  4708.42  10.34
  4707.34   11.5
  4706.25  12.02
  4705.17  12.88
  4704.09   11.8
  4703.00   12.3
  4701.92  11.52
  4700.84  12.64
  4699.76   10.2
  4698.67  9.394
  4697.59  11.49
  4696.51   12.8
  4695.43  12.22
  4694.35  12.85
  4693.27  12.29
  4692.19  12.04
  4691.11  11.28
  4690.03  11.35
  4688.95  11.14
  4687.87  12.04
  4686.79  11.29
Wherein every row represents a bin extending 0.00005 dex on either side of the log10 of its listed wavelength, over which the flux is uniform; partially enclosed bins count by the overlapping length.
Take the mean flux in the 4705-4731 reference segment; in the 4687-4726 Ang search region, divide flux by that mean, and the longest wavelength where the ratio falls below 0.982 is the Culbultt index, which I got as 4720.36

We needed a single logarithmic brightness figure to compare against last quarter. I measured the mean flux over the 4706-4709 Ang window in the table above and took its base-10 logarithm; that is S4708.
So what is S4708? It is 1.05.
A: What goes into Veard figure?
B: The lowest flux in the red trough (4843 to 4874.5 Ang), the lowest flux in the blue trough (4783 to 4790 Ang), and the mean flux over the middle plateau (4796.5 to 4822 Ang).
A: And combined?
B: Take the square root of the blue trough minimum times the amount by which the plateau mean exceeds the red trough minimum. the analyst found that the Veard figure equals 4.25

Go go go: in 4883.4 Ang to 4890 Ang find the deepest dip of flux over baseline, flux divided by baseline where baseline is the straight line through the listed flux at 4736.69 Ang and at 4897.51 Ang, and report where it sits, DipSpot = 4889.62 Ang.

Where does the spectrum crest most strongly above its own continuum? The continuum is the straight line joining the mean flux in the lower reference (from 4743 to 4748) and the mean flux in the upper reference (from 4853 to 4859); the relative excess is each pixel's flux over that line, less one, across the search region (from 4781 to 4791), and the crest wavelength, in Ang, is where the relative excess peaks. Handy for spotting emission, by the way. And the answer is 4783.82 Ang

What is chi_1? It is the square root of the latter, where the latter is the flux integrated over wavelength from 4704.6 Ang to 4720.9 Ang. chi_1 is 14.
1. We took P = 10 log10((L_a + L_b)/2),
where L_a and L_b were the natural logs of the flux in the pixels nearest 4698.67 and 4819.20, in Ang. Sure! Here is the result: 3.64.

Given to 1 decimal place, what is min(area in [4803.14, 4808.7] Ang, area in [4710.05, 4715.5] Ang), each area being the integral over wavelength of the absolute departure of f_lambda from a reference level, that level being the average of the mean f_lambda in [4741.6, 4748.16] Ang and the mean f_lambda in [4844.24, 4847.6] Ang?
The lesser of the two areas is 2.8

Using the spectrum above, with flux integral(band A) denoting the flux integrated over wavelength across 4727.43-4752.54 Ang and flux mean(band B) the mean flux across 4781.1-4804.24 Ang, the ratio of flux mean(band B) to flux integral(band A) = 0.042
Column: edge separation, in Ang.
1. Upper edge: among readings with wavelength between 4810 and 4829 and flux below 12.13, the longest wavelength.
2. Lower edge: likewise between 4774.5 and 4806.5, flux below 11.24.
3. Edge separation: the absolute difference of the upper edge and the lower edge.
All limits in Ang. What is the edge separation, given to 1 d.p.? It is 23.3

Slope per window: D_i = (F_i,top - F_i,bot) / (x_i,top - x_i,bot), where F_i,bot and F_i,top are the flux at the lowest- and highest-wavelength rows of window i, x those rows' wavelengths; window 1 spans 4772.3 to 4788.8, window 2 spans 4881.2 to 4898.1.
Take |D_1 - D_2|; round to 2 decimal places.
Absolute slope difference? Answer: 0.11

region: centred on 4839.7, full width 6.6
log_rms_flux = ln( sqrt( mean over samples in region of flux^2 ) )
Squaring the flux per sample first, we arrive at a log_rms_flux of 2.54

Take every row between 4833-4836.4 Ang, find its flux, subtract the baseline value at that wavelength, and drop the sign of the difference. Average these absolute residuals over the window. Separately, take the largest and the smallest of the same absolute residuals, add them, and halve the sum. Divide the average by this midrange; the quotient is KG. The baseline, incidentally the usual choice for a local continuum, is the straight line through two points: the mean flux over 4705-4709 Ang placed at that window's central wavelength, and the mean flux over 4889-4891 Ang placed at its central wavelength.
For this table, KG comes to 1.2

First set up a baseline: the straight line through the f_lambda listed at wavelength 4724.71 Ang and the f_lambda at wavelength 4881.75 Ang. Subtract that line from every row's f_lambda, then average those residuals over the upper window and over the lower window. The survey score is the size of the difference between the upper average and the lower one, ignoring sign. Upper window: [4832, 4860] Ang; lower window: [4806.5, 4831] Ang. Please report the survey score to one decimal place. 1.2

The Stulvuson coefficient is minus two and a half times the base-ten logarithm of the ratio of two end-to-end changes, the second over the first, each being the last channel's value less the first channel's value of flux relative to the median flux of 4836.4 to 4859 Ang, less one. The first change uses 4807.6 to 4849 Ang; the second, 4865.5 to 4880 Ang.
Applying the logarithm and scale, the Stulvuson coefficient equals 0.68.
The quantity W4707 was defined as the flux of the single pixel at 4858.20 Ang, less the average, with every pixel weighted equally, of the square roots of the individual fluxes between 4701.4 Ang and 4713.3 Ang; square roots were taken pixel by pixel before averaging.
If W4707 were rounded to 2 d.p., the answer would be 8.48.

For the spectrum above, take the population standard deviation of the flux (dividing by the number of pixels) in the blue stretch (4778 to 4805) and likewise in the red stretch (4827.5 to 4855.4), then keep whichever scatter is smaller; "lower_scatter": 0.65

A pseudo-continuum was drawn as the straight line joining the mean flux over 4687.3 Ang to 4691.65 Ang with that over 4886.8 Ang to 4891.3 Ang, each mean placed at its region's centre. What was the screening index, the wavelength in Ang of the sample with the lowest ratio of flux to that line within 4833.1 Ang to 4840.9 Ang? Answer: 4835.88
